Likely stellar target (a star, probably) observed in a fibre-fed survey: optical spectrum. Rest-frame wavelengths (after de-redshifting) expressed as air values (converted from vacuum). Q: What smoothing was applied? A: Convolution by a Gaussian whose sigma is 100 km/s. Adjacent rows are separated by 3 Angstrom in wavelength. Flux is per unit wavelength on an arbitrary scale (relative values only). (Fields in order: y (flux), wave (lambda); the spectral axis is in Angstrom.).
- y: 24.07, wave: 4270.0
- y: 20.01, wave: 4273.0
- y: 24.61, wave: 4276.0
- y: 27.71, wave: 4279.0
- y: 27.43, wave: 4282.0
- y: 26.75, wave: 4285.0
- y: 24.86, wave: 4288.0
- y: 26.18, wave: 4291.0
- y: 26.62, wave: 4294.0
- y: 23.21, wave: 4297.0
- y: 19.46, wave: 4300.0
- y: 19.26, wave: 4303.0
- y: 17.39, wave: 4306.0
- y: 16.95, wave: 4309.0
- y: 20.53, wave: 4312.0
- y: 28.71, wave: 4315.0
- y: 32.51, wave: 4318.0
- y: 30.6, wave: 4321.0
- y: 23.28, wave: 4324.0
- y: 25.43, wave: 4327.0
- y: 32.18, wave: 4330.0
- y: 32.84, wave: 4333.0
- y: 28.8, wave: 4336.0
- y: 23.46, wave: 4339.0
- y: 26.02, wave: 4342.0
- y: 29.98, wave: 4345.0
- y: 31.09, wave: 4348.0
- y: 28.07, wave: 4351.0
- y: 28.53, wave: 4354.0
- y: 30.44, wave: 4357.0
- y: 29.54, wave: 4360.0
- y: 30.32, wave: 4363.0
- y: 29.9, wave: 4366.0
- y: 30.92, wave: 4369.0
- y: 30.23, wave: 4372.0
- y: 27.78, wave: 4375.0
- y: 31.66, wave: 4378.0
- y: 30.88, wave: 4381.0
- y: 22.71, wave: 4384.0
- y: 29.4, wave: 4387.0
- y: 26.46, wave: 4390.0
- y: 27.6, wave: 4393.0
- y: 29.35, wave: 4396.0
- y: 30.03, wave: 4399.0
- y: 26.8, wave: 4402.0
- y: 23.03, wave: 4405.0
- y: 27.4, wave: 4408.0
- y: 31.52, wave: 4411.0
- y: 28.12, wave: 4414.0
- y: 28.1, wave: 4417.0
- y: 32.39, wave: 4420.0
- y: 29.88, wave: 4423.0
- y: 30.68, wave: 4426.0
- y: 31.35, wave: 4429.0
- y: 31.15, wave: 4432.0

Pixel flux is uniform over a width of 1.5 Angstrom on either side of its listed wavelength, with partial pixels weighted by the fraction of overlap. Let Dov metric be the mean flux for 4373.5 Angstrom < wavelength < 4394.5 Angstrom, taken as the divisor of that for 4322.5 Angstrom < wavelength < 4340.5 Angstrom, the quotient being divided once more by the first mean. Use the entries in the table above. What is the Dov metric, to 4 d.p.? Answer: 0.0351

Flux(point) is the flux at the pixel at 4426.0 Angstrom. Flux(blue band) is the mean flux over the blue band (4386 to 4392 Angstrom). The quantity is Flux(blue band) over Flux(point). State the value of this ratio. 0.91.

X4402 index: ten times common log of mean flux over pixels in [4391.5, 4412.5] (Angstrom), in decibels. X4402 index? 14.5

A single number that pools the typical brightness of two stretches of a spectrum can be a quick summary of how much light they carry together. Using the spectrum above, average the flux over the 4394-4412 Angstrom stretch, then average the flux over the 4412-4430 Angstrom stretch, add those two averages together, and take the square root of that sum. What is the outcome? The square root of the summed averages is 7.62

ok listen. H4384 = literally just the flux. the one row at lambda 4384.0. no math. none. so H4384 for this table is 22.71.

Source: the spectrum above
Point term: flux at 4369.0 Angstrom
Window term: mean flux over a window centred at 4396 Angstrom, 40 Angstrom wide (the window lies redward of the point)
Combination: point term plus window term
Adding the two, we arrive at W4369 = 59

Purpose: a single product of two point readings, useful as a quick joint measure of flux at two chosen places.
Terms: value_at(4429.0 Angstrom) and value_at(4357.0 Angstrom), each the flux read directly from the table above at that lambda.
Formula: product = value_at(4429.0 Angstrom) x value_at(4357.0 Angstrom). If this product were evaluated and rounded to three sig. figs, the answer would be 954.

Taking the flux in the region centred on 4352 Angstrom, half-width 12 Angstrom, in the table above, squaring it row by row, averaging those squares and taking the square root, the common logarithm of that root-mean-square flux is 1.47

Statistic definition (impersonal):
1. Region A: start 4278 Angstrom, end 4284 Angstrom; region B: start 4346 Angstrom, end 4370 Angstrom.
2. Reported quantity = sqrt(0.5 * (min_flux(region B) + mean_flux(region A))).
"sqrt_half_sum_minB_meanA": 5.27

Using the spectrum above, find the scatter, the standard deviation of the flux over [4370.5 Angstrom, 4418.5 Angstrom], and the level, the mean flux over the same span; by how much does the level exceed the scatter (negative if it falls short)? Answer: 25.6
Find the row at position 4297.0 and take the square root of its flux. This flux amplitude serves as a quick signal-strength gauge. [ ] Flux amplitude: 4.82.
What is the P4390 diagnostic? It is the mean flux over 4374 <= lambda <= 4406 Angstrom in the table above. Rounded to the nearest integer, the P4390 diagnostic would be 28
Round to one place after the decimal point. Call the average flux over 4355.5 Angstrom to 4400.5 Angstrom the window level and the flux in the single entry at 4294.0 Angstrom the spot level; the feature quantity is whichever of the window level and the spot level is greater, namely 29.1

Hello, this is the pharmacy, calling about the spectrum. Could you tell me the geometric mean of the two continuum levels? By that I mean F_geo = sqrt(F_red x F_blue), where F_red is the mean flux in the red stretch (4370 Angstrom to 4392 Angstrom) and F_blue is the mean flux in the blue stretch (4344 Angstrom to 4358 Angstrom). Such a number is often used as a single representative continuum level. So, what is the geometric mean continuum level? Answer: 29.0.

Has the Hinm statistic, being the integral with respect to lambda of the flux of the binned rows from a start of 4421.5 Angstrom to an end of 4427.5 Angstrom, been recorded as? 182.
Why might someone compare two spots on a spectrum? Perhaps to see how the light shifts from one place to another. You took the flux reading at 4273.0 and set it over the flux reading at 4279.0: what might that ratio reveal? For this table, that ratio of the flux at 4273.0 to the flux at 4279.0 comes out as 0.72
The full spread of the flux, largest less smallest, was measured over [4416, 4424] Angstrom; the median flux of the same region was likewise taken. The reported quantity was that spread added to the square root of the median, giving 10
